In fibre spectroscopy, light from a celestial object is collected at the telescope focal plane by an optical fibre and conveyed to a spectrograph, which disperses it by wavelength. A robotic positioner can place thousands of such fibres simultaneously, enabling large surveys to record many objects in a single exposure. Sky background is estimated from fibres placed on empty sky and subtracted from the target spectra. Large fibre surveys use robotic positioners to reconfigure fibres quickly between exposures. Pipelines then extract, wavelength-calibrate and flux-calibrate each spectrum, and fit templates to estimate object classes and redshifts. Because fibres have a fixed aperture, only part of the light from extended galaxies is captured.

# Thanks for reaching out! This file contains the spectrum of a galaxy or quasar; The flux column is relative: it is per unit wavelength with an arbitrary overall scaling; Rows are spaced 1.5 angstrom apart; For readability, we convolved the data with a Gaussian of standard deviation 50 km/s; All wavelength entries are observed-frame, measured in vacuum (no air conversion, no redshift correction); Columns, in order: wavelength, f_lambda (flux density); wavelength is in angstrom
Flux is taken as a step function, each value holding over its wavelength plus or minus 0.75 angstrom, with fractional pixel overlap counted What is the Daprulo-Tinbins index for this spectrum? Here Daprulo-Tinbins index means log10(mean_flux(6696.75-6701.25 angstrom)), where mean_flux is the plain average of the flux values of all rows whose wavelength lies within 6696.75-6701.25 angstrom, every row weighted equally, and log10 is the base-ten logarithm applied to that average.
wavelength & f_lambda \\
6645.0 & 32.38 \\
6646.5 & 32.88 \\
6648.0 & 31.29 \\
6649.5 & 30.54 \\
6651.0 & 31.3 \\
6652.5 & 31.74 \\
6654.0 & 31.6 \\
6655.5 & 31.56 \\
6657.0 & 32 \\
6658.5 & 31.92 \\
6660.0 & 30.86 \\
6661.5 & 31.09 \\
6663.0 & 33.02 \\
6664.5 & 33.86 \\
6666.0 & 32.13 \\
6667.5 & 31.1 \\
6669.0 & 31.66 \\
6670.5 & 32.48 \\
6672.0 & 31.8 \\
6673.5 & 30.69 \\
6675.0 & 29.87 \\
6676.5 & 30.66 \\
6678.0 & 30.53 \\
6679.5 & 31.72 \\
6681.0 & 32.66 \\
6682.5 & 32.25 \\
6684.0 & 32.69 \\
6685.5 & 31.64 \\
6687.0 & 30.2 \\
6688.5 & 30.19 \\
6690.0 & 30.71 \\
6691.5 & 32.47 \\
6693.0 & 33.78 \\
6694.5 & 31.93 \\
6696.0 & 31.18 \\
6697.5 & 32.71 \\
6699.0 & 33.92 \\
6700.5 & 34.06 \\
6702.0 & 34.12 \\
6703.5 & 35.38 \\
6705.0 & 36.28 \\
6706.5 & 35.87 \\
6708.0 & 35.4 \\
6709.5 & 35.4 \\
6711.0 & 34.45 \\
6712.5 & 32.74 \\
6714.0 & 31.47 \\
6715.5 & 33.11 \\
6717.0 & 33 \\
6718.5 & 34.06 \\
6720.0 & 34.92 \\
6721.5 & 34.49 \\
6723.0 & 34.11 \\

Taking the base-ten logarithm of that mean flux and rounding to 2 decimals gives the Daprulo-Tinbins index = 1.53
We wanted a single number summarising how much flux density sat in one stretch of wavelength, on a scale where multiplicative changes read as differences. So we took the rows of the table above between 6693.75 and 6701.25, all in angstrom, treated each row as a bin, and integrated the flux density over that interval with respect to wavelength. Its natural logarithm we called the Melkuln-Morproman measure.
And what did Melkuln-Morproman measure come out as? 5.50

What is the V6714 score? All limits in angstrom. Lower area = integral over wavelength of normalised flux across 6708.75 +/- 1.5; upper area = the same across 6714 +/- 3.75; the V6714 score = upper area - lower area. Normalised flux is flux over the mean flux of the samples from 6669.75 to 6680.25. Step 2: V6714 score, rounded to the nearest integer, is 5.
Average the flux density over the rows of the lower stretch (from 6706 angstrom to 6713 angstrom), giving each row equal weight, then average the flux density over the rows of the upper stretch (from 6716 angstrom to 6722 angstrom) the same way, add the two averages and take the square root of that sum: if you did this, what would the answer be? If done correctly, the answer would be 8.30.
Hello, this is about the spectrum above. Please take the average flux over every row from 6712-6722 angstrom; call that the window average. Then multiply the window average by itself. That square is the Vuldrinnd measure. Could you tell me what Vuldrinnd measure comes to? 1115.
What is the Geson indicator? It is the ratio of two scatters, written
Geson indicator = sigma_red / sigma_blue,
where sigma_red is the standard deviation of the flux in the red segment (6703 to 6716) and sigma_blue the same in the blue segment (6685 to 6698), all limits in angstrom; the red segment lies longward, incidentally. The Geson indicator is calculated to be 1.4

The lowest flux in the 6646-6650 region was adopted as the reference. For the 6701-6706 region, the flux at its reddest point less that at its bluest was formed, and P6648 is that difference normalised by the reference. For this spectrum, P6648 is 0.071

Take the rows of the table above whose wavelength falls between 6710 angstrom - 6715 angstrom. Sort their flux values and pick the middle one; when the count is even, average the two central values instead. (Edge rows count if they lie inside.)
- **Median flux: 32.7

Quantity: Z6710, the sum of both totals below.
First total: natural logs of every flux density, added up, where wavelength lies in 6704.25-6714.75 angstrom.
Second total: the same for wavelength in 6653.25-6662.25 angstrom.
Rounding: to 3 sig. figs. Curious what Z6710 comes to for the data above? 45.5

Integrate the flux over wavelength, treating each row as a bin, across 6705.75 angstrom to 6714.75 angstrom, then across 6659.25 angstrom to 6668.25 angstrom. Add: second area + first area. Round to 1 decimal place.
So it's 596.1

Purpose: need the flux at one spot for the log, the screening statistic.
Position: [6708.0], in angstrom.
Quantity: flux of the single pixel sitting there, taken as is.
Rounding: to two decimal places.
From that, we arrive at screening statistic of 35.40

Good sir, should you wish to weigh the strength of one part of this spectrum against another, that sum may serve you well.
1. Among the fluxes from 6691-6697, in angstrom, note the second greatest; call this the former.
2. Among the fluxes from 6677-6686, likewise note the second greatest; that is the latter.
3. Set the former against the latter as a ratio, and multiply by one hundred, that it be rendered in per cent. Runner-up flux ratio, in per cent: 99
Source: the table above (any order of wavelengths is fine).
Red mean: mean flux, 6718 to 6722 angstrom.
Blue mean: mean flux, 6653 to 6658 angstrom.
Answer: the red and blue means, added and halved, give 33.1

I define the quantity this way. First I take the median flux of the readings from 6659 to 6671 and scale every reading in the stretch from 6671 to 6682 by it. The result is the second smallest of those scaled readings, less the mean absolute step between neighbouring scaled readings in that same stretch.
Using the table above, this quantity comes 0.93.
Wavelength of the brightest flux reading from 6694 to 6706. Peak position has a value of 6705.0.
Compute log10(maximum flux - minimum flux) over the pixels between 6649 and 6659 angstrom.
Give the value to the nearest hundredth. 0.16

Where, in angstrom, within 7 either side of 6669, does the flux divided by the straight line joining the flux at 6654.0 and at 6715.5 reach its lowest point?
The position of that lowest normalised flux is 6675.0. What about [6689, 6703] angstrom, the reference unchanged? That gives 6690.0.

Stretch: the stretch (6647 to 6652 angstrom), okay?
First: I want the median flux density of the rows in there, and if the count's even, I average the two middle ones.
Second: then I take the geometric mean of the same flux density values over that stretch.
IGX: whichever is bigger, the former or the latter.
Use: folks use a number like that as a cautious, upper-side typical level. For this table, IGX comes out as 31.3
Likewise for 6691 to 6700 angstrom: 32.7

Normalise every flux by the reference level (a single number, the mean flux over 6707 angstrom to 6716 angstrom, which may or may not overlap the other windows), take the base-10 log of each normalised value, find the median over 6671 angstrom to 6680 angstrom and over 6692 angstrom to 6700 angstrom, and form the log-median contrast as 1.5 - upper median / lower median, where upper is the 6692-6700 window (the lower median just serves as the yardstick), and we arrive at 1.2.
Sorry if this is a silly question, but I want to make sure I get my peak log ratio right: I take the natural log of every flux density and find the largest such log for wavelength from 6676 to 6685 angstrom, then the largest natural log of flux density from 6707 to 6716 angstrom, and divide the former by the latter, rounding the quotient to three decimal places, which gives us 0.978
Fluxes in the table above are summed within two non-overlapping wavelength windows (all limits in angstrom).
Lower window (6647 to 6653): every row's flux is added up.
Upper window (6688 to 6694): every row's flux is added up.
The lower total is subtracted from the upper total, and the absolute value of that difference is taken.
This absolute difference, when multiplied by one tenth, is 0.23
